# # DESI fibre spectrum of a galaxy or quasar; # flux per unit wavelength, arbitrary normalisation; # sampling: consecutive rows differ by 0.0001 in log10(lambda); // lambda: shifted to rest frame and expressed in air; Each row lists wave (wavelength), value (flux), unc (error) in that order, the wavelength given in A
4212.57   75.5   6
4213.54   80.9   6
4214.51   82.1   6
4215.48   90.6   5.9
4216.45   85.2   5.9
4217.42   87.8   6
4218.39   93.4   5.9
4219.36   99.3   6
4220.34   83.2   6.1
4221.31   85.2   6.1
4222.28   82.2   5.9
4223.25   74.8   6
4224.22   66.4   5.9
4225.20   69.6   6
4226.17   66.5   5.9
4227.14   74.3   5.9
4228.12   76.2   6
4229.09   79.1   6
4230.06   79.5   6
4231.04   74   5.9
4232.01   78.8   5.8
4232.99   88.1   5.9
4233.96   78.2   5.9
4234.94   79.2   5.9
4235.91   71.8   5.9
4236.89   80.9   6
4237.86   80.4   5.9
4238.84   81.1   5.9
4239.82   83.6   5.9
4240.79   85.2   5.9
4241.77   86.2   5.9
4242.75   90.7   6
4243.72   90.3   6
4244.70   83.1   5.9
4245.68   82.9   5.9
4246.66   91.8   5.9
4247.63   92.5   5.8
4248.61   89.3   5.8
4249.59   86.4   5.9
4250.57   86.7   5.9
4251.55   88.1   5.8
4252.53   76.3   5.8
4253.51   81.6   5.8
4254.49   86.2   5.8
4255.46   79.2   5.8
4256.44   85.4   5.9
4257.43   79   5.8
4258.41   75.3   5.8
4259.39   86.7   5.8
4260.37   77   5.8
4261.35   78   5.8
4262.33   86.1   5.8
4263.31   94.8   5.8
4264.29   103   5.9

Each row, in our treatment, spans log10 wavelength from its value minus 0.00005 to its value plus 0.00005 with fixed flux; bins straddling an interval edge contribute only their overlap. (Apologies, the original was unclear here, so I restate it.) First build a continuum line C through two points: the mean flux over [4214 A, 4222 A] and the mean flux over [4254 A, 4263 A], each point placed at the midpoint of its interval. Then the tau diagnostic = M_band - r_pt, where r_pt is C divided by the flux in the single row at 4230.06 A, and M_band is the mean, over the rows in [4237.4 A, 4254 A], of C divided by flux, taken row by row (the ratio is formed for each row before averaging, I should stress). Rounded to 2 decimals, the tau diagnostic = -0.11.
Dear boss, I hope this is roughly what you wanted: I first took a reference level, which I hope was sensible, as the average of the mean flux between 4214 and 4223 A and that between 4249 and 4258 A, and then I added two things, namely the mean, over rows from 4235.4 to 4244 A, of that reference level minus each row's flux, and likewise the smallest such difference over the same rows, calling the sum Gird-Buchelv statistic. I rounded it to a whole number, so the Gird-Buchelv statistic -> -3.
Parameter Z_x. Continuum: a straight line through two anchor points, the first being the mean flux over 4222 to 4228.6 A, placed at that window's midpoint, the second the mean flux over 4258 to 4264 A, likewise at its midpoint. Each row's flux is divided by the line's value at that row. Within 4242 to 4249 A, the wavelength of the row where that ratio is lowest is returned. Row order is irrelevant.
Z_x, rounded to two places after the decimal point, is 4245.68 A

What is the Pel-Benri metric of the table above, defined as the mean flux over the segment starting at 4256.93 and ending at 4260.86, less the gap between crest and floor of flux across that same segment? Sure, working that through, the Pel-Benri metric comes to 68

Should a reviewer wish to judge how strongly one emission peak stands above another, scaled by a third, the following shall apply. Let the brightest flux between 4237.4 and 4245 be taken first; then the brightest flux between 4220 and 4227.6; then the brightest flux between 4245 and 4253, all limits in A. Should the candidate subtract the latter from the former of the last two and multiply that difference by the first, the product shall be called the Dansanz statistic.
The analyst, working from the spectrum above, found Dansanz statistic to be -662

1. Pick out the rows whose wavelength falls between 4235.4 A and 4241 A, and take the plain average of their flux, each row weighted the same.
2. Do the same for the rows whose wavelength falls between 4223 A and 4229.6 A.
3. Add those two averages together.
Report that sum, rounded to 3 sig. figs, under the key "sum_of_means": 153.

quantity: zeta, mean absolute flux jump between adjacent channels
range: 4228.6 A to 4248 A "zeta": 4.0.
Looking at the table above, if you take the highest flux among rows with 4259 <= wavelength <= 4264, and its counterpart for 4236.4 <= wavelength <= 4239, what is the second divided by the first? 0.86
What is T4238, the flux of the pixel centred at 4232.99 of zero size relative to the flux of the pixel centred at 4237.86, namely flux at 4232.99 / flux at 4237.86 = 1.10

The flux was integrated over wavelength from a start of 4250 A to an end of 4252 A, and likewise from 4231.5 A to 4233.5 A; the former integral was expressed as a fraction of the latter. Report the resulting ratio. 1.05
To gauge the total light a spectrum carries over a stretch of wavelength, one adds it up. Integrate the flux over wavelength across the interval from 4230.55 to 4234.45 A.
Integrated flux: 311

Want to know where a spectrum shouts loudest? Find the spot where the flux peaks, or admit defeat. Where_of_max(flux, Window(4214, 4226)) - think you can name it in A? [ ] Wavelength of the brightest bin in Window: 4219.36 A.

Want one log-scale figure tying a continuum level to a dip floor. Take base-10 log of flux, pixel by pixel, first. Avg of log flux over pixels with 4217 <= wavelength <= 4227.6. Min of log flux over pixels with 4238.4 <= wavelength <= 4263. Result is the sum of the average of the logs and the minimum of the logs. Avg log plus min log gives 3.78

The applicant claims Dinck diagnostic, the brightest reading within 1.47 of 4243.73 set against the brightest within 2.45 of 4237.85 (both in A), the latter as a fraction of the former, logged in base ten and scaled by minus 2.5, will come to 0.09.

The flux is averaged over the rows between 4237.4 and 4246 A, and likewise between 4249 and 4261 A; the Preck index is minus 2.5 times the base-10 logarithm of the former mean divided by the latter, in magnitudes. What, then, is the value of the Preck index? -0.03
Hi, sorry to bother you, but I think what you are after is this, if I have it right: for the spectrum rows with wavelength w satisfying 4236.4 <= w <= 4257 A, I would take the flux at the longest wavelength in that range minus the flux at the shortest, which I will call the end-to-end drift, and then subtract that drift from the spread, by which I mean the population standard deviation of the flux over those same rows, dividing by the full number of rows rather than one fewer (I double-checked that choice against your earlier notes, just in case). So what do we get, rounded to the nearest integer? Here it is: 0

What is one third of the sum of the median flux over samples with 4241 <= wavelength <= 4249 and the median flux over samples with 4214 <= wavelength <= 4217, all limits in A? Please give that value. 58.3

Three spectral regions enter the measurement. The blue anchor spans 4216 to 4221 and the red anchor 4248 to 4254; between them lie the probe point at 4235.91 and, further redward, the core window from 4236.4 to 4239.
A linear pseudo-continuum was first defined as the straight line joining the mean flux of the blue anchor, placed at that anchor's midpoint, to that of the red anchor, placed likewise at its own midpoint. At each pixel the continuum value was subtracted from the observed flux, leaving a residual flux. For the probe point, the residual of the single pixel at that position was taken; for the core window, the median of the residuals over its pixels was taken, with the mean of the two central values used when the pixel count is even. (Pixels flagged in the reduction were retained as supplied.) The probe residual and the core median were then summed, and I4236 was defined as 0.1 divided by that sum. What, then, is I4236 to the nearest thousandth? -0.005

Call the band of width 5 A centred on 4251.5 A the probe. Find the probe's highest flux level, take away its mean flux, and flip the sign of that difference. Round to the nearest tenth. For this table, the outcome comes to -4.3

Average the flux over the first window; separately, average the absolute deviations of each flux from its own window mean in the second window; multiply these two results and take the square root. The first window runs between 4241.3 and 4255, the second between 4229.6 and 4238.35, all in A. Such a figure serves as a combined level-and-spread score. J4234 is 15.9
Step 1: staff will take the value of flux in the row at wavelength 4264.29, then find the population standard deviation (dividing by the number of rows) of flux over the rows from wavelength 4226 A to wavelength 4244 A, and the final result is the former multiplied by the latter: 627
